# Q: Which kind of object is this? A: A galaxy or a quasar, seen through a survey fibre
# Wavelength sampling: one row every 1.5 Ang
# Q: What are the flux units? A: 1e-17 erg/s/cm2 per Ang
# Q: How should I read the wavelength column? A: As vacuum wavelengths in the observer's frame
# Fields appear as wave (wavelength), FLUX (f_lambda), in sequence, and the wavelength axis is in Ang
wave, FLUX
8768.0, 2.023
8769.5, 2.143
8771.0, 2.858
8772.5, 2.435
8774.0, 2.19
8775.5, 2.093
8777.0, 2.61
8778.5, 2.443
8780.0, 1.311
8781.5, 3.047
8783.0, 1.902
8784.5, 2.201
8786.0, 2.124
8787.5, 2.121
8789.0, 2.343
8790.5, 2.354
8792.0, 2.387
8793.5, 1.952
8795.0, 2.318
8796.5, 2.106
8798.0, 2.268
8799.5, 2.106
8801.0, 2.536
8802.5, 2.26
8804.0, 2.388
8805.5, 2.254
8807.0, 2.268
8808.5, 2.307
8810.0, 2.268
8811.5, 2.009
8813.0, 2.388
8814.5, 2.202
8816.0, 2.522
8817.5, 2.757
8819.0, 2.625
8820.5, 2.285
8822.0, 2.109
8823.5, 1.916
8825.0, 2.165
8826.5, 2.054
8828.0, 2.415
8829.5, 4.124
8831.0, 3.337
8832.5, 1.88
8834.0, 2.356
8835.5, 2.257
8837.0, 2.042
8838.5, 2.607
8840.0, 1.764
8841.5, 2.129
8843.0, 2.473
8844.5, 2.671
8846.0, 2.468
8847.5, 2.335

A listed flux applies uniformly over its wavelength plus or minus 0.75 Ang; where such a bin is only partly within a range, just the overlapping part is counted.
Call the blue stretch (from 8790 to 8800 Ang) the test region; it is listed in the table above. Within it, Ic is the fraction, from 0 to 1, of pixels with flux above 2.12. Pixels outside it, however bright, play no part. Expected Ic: 0.57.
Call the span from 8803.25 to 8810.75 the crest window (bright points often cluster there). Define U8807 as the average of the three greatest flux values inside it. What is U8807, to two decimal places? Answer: 2.32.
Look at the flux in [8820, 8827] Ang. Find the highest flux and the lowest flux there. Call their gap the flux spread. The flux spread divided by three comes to 0.12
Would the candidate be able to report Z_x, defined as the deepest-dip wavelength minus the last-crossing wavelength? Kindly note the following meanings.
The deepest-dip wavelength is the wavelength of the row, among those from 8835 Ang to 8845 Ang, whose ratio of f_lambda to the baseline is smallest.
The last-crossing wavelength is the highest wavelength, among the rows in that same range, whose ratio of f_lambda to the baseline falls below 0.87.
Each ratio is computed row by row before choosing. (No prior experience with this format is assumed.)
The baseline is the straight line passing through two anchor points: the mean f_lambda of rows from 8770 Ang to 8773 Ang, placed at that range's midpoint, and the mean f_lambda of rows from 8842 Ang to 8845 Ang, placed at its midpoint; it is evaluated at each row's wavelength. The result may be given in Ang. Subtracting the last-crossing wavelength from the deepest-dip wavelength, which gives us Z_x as -1.5 Ang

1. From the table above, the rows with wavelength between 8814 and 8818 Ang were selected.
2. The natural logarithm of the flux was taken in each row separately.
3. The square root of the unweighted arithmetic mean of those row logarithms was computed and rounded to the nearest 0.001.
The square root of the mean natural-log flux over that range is 0.954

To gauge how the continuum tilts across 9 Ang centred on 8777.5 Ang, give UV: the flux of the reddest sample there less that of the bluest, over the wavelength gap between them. 0.11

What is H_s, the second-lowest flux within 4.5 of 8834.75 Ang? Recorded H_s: 2.042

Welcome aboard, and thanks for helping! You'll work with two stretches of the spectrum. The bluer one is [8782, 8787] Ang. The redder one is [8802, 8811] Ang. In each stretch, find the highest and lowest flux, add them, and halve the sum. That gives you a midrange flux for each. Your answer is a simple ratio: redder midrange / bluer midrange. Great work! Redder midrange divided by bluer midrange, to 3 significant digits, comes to 1.13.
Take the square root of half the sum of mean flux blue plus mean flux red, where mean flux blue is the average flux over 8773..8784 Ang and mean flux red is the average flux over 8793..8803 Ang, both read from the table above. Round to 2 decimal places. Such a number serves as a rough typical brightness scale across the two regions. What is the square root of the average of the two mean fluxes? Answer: 1.49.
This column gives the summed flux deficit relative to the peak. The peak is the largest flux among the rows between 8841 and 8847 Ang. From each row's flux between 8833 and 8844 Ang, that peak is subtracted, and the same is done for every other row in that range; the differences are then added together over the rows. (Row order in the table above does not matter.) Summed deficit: -3.1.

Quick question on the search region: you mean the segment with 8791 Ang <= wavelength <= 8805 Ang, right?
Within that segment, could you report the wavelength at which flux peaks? 8801.0 Ang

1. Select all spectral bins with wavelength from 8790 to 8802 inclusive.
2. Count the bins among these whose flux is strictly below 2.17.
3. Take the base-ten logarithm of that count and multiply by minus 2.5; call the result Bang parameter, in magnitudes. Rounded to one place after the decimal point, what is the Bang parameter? -1.2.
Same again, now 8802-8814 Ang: 0.0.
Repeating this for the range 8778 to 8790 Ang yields -1.5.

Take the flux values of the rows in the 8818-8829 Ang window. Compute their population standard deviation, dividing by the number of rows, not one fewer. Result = 0.22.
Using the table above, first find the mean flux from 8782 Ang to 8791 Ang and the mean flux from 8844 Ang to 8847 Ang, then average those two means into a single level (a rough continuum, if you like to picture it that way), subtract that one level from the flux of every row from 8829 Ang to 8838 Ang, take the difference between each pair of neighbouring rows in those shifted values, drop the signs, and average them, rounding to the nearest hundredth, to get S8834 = 0.61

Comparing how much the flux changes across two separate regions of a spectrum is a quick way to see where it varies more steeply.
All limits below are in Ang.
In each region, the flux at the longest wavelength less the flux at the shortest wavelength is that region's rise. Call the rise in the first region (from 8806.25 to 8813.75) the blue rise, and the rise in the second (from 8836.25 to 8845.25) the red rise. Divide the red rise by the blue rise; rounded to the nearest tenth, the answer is 5.2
